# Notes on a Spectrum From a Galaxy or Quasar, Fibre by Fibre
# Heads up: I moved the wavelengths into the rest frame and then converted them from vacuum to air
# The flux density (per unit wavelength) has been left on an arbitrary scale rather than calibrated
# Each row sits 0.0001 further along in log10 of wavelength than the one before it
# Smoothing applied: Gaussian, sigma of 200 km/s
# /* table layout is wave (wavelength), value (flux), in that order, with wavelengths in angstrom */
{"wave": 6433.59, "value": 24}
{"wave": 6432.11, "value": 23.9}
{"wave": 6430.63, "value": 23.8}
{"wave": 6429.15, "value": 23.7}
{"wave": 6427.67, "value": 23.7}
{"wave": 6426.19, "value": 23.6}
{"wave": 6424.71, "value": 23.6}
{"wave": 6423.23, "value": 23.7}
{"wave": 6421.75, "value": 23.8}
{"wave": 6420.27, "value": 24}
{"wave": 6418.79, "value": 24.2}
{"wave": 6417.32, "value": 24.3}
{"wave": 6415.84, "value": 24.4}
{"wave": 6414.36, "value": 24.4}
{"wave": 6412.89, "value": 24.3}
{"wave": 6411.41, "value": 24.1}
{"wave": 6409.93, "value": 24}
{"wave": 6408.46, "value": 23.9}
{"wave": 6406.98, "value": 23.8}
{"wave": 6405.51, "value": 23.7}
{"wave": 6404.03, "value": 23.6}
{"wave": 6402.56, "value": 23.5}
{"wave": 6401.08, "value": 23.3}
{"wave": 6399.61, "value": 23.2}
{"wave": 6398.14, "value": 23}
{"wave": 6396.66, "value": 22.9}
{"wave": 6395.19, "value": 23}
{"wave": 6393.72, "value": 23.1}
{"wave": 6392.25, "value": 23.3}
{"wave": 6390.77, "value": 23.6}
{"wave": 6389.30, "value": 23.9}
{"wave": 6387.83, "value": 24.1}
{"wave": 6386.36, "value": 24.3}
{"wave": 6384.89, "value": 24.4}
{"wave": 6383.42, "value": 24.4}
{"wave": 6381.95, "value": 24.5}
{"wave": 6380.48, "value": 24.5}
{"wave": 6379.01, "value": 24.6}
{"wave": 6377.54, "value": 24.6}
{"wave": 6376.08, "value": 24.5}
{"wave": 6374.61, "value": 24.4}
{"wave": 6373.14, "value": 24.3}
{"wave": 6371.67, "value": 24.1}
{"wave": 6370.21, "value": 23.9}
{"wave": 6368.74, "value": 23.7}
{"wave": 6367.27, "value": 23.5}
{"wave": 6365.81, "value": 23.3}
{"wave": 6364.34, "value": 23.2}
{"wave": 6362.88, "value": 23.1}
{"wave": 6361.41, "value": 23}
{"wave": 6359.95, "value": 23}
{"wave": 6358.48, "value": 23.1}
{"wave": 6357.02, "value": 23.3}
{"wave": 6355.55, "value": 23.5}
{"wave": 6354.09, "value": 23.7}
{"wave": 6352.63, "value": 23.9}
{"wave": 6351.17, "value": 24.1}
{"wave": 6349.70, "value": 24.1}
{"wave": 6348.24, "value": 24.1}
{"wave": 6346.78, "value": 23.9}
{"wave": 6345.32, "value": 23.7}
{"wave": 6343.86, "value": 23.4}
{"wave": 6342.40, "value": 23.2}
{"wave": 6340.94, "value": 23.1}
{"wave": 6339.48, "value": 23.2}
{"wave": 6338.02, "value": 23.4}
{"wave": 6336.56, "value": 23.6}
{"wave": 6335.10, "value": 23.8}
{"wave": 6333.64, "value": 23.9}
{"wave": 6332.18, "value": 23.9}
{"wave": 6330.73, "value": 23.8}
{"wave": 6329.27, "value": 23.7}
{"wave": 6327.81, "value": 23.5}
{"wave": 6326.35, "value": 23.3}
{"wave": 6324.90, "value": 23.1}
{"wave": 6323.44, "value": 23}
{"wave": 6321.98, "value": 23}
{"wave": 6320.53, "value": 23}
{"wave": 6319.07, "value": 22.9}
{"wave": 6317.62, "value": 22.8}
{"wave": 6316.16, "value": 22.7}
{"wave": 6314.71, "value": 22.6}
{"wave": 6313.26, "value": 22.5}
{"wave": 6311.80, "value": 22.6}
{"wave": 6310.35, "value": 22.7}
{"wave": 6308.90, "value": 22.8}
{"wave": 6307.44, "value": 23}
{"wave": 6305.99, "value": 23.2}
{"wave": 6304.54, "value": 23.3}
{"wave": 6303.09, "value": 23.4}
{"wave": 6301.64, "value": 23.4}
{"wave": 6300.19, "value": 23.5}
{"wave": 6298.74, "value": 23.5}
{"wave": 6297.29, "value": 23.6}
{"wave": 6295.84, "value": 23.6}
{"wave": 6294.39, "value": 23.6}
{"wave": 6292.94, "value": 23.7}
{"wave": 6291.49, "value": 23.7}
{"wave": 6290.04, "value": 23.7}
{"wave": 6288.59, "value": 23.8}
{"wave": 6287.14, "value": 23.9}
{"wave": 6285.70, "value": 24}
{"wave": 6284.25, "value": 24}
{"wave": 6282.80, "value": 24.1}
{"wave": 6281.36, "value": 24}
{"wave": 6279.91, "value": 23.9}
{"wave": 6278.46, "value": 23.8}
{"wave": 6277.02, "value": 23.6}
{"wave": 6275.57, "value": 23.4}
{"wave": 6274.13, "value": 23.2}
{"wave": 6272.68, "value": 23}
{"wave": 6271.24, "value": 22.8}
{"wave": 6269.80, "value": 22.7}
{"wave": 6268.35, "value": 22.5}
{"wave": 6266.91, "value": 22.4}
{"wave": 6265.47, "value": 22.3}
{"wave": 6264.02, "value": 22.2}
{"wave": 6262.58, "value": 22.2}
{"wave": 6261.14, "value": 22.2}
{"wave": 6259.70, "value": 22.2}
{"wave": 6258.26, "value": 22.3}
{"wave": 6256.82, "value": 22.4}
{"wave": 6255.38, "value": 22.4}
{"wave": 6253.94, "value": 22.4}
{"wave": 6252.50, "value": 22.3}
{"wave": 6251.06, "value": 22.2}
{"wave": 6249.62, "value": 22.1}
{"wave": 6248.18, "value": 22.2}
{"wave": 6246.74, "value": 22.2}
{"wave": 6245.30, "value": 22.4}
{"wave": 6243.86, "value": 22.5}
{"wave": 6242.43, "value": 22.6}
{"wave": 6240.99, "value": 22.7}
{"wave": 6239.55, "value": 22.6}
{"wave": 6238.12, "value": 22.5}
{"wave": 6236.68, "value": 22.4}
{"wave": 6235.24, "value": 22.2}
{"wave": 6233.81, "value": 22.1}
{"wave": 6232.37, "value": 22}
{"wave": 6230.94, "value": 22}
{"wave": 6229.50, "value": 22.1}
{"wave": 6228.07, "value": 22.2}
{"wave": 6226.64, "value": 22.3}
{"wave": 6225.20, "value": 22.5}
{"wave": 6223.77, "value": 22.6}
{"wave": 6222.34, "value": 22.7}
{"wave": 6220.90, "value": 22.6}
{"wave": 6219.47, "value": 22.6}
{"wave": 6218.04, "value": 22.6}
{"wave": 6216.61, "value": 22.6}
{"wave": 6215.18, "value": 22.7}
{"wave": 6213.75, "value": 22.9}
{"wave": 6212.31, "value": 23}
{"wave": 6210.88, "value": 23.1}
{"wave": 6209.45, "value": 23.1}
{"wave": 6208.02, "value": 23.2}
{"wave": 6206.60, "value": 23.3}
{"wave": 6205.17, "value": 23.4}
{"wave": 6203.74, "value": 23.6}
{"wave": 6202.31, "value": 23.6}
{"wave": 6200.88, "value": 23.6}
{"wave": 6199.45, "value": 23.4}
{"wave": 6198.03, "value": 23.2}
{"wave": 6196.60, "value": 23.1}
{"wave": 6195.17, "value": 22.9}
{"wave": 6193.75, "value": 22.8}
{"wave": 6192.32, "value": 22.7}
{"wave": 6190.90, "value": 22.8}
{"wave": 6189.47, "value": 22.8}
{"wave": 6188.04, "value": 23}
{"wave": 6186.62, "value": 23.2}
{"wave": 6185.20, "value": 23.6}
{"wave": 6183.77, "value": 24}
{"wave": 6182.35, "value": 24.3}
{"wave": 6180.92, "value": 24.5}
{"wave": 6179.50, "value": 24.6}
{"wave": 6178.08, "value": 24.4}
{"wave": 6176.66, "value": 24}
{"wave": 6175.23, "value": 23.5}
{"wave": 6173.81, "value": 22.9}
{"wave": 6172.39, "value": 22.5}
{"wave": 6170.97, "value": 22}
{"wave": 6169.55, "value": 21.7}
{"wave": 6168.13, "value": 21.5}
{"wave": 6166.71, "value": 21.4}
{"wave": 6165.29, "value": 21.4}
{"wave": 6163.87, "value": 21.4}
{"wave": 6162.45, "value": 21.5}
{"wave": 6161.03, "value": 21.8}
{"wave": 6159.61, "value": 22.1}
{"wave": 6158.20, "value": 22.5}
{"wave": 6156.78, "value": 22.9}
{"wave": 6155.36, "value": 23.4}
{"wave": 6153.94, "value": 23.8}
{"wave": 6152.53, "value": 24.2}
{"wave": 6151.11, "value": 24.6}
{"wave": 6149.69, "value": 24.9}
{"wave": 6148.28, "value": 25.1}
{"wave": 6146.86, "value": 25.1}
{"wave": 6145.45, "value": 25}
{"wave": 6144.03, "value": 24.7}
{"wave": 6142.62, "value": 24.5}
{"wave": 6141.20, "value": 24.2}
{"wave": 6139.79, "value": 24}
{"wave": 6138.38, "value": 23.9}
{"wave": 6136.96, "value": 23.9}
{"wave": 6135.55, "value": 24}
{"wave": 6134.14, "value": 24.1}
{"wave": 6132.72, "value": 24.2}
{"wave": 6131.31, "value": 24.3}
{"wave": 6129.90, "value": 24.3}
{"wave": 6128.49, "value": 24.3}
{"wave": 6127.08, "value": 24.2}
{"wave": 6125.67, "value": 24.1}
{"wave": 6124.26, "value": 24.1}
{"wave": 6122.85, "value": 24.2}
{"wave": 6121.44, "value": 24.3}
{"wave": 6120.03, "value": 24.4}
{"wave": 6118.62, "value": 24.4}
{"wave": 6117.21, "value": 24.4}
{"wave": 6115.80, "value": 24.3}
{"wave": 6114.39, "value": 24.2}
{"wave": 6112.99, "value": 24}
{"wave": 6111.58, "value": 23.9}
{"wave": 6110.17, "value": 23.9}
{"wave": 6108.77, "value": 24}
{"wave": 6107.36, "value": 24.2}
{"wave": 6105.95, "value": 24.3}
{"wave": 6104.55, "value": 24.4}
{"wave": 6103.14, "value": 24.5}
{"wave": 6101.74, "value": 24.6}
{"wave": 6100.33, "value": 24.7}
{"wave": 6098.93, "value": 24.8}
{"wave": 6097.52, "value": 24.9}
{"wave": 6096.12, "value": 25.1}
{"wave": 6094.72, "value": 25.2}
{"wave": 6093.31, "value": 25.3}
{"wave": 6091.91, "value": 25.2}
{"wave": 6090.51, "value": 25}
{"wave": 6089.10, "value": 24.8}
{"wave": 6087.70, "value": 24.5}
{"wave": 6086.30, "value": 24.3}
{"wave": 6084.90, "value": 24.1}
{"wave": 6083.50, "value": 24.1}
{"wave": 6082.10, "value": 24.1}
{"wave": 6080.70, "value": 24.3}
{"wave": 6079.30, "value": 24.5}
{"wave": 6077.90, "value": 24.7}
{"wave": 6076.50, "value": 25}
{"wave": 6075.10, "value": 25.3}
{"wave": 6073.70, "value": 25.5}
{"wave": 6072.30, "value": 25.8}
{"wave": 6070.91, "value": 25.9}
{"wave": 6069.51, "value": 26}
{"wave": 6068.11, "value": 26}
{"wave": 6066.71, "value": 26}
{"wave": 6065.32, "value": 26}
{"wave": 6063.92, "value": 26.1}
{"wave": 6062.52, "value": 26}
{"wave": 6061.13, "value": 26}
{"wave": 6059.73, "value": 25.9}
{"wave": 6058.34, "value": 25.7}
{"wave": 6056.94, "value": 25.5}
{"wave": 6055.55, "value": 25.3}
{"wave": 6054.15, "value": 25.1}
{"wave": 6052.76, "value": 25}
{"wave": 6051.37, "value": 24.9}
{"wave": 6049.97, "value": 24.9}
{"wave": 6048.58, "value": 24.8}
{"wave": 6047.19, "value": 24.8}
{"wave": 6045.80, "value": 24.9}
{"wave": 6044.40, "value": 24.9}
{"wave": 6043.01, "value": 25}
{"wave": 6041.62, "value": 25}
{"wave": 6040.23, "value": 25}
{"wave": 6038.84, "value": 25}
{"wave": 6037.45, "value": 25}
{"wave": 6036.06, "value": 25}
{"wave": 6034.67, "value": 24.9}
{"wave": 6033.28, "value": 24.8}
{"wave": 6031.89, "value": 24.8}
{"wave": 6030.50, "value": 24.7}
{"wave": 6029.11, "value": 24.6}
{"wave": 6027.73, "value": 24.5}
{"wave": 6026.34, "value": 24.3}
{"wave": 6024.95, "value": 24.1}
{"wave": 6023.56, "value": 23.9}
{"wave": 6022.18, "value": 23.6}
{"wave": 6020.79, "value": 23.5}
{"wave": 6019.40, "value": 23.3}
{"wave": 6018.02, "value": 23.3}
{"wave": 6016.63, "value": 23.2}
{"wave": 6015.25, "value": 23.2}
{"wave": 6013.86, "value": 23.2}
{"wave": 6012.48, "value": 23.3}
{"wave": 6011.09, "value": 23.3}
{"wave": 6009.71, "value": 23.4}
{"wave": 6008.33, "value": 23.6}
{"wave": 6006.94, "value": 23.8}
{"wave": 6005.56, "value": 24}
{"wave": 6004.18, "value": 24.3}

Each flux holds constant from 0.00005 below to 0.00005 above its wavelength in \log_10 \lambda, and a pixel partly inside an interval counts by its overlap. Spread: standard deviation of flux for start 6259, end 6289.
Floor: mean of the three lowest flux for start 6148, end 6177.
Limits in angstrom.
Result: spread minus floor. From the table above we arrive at -20.7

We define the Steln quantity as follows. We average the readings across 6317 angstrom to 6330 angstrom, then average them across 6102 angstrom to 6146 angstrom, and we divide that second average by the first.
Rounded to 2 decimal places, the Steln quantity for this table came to 1.05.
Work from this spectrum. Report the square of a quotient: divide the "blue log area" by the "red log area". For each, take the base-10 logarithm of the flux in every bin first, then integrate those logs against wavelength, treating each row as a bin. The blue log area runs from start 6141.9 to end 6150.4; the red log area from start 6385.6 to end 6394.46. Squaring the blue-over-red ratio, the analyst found 0.95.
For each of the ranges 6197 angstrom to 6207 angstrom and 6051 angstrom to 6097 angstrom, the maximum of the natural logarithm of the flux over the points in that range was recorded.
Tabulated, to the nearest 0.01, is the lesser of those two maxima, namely 3.16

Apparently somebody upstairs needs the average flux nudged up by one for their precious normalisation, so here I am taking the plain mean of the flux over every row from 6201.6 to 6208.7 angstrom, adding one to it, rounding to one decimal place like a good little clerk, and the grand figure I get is 24.4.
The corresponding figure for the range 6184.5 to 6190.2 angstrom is 24.1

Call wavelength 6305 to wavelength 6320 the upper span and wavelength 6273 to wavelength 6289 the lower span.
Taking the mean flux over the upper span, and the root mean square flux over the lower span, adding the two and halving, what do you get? 23.3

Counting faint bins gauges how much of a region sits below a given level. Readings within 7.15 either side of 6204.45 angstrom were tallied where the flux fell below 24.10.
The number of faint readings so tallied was 10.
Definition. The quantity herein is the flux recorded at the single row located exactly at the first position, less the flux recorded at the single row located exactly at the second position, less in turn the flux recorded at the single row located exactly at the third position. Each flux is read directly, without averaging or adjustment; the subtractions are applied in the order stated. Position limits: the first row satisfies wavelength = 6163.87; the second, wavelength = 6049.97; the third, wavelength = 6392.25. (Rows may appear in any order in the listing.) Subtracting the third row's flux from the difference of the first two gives -27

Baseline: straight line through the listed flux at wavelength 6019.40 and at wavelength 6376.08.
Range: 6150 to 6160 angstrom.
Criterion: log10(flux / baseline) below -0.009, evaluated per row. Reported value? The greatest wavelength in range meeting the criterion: 6159.61 angstrom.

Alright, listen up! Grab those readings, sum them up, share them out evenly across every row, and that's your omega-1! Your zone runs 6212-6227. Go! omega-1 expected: 22.6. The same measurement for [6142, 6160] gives 24.1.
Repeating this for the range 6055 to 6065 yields 25.8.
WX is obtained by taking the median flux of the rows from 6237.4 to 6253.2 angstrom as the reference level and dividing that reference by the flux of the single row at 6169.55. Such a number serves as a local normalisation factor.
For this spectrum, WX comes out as 1.03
